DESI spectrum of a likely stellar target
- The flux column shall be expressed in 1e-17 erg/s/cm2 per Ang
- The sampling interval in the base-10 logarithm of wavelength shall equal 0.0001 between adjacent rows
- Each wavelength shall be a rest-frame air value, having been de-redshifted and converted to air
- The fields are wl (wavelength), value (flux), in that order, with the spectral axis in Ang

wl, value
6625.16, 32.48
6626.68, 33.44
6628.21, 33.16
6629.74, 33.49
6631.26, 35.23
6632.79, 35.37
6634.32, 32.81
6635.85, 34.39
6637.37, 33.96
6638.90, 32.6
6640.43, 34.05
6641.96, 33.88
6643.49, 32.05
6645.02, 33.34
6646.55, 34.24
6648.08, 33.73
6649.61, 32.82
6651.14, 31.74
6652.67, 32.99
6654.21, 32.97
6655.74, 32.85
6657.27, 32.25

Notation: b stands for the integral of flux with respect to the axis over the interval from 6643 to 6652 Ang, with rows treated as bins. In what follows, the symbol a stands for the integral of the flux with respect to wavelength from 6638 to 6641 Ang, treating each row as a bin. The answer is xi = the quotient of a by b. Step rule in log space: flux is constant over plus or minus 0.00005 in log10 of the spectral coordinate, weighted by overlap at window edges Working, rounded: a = 100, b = 297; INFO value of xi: 0.34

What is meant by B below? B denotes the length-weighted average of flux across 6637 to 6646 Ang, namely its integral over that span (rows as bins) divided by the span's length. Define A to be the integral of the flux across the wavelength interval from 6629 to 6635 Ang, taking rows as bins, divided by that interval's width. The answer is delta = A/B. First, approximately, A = 34.3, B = 33.3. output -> 1.03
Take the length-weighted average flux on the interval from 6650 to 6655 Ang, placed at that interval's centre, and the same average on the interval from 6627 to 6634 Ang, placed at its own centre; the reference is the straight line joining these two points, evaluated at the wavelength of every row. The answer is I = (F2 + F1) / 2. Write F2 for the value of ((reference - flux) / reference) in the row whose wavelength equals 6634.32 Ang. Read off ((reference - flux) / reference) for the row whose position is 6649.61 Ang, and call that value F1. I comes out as 0.01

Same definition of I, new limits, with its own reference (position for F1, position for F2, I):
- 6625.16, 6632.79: 0.01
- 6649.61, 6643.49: 0.02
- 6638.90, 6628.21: 0.03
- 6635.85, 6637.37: -0.01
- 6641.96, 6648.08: -0.02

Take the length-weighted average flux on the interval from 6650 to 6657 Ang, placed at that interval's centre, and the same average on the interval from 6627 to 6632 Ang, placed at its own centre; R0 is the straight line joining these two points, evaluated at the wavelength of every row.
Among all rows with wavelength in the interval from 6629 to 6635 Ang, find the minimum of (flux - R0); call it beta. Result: -0.83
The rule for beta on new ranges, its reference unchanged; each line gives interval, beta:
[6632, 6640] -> -0.83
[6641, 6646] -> -1.10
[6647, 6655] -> -1.01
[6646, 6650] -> -0.01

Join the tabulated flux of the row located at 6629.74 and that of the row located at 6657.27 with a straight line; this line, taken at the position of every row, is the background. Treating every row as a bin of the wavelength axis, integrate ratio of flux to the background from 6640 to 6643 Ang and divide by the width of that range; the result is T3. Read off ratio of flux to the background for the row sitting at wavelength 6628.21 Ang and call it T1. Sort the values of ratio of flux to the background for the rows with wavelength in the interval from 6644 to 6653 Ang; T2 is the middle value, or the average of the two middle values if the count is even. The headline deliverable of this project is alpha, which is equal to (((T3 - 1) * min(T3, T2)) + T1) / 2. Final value 0.506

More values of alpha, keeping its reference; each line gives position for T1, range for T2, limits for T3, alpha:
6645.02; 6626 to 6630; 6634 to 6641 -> 0.515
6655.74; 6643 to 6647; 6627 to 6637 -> 0.518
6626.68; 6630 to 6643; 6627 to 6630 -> 0.493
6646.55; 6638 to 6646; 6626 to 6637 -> 0.532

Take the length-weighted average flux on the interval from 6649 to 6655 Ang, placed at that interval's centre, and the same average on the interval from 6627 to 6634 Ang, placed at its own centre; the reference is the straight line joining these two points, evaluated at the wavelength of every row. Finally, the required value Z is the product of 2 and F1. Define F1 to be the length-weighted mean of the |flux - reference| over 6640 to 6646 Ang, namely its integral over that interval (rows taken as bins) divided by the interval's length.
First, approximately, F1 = 0.67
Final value 1.33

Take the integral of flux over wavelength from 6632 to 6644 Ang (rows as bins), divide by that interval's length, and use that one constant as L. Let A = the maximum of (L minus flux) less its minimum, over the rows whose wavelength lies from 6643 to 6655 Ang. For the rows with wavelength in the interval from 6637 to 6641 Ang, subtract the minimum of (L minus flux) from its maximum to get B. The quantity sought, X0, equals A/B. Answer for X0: 1.7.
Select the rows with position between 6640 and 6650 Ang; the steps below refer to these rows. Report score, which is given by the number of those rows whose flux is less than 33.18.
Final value 2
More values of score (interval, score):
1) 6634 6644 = 3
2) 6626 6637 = 2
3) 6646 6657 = 5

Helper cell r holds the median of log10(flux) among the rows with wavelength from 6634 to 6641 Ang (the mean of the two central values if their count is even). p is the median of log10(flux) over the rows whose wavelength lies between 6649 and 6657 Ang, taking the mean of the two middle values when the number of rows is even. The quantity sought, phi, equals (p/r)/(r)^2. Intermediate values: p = 1.52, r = 1.53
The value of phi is 0.423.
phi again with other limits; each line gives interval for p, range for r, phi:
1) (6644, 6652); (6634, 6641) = 0.424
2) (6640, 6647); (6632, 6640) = 0.426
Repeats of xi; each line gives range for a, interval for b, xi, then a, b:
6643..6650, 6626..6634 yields 0.86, 233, 272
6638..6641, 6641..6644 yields 1.01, 100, 99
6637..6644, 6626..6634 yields 0.86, 233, 272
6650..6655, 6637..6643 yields 0.81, 163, 201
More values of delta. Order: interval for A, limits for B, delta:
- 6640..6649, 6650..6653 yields 1.04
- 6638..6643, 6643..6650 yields 1.00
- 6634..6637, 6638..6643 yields 1.01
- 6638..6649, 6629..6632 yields 0.97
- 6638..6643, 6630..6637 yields 0.97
